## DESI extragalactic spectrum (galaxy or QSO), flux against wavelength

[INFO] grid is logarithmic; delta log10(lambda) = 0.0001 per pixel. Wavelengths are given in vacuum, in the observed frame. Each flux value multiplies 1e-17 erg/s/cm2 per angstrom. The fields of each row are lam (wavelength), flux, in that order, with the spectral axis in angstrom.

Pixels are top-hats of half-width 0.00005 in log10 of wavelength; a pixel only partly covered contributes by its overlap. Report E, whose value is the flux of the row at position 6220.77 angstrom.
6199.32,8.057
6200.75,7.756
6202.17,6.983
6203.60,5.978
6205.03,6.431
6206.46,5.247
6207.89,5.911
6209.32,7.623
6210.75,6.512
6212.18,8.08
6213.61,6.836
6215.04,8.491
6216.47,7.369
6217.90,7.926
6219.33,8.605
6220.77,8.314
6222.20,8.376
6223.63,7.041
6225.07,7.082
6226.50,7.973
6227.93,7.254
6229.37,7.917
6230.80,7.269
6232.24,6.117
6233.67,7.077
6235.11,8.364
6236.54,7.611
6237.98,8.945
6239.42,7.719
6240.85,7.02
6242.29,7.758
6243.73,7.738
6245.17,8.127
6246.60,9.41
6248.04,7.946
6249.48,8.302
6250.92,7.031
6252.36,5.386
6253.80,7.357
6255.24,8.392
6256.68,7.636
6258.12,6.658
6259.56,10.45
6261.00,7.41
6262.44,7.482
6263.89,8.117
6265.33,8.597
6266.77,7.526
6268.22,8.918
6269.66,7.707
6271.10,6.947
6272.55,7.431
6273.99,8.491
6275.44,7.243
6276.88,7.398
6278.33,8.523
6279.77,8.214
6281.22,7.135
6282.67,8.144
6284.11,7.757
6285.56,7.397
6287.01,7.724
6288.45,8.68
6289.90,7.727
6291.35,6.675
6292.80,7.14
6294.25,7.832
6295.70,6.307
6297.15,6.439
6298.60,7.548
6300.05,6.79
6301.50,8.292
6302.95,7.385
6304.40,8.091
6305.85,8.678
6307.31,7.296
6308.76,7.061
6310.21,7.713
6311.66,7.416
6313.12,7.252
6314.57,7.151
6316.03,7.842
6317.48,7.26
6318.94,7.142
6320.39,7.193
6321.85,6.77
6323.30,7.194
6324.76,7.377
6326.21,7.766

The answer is 8.314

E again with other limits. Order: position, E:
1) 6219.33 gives 8.605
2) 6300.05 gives 6.79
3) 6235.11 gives 8.364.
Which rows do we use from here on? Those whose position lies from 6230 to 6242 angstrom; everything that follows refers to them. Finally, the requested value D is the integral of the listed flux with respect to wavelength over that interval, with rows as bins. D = 90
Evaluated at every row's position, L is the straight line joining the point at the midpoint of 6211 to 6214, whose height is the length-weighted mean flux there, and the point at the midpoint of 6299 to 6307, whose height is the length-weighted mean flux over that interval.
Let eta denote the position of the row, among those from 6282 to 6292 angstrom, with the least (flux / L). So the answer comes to 6291.35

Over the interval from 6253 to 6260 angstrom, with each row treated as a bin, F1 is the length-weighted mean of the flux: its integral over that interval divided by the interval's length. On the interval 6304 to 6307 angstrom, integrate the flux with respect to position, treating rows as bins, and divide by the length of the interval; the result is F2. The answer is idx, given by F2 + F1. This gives 16.2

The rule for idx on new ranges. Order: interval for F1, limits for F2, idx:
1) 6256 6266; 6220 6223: 16.4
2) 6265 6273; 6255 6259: 15.4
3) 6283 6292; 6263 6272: 15.6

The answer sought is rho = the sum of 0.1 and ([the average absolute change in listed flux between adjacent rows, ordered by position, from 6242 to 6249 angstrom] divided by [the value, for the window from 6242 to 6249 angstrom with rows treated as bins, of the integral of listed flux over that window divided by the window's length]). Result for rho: 0.20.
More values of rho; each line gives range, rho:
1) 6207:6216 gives 0.30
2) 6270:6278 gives 0.20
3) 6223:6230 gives 0.18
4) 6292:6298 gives 0.21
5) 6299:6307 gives 0.22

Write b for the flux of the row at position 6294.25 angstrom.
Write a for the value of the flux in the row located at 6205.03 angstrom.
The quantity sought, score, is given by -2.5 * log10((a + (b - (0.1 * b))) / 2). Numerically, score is -2.07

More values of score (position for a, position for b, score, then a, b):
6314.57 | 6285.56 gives -2.10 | 7.151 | 7.397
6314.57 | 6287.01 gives -2.12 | 7.151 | 7.724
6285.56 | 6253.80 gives -2.11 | 7.397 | 7.357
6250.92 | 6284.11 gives -2.11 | 7.031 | 7.757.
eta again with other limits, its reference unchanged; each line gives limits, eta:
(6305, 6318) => 6308.76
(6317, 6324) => 6321.85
